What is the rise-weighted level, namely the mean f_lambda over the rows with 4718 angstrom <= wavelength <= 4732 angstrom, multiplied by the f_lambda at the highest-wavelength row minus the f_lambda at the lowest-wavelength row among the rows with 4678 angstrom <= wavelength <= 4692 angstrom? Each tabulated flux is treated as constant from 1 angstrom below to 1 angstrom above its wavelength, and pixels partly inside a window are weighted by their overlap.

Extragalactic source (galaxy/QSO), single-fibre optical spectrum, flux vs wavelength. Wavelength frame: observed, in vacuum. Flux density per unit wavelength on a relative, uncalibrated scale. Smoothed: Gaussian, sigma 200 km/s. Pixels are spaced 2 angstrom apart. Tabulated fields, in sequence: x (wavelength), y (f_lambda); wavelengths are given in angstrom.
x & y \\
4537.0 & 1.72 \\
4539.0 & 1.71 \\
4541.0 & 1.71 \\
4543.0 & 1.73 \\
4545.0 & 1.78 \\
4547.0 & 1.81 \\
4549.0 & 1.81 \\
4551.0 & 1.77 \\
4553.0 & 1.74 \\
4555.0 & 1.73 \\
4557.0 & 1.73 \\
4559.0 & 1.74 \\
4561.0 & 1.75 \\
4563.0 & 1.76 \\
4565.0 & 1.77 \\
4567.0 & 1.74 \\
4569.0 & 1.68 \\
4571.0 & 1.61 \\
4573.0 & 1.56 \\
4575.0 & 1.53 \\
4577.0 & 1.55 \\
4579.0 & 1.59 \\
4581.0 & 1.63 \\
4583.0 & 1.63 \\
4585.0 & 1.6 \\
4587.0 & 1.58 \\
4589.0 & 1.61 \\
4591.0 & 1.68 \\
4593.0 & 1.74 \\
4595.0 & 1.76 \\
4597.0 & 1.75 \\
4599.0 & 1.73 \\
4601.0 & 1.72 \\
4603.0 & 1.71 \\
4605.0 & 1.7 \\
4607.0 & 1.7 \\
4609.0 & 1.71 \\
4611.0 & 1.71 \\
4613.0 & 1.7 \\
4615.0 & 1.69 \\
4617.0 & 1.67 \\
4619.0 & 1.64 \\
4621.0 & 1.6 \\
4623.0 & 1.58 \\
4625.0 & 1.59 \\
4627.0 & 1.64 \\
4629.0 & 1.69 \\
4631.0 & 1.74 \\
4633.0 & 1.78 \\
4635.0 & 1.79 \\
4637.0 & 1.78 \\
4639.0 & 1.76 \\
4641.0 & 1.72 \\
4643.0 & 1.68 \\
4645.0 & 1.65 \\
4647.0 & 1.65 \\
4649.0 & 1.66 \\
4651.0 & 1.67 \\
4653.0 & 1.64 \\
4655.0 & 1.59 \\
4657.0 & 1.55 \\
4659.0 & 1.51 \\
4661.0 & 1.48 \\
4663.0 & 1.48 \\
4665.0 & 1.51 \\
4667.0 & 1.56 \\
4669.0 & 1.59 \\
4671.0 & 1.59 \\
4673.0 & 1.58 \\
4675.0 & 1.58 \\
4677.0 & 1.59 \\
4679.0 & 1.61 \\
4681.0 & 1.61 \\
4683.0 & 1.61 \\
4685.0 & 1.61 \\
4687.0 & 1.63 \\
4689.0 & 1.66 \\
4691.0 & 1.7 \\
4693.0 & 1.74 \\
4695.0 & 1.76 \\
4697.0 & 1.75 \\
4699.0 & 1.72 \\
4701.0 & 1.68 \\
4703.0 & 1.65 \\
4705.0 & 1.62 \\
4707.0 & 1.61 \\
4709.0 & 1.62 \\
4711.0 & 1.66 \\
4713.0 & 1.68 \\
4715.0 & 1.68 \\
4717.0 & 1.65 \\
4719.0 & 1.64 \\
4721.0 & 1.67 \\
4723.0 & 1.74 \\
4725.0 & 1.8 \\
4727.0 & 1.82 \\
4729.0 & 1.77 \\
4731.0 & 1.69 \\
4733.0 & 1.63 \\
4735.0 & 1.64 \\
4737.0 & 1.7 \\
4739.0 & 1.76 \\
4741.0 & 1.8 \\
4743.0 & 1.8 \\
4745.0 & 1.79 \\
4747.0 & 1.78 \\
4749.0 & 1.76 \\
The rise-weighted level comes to 0.16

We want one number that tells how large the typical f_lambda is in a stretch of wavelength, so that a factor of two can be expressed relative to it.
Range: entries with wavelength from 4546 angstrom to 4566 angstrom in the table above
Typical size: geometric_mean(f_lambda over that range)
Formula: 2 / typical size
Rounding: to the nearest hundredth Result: 1.14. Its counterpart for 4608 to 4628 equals 1.21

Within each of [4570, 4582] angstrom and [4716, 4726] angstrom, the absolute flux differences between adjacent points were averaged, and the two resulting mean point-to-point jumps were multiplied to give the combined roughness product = 0.0015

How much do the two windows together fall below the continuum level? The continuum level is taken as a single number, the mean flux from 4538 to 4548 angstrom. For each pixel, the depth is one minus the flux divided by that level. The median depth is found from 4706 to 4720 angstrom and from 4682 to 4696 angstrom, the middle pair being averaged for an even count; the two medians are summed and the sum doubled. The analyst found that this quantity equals 0.21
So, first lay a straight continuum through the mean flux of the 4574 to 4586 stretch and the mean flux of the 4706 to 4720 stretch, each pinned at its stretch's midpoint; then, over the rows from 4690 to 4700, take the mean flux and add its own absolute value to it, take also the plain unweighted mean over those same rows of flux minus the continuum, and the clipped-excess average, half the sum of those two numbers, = 1.78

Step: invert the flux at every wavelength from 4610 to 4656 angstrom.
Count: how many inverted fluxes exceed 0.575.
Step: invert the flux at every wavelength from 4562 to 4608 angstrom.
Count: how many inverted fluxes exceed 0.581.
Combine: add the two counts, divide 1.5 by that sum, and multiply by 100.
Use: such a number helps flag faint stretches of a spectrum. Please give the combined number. 4.41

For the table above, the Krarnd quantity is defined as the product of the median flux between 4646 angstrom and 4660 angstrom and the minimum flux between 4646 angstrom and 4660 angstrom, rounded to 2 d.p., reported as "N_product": 2.48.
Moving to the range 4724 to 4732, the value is 3.02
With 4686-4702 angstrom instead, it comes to 2.79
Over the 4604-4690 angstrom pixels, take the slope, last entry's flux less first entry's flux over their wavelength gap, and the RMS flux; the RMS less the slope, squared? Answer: 2.69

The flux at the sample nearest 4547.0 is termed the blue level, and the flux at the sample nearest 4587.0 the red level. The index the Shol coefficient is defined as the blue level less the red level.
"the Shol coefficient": 0.23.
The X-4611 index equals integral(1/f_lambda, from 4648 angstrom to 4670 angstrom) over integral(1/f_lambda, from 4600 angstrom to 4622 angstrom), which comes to 1.08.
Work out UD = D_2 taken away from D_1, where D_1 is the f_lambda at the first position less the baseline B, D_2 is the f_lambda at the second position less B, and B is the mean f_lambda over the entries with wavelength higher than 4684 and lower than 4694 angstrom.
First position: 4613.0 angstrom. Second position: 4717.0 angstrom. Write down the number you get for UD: 0.05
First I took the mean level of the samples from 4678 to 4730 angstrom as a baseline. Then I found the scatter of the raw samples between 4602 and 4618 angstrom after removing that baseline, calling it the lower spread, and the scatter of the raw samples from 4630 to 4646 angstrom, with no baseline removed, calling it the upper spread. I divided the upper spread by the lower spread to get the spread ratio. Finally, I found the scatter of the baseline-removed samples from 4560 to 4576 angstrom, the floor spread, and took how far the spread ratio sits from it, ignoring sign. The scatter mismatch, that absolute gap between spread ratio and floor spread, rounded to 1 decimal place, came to 3.7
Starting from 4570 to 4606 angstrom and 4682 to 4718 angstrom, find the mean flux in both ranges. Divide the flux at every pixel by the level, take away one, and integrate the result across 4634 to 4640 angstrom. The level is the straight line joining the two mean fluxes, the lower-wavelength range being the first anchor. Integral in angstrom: 0.4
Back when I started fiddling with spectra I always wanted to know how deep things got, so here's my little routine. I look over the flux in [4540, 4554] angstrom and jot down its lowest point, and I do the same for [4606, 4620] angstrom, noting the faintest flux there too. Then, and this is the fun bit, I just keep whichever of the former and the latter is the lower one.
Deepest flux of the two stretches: 1.64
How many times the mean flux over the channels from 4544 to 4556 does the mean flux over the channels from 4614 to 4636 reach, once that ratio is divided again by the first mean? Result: 0.53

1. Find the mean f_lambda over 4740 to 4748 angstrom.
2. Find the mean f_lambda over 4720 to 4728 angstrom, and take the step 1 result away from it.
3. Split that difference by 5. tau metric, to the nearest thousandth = -0.007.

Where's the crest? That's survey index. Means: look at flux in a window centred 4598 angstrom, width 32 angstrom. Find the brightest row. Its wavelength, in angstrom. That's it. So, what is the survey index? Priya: 4595.0 angstrom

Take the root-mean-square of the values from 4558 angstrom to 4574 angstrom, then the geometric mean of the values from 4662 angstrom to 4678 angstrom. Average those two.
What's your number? 1.63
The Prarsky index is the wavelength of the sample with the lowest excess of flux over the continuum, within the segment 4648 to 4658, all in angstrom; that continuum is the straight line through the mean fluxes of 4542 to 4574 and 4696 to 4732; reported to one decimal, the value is 4657.0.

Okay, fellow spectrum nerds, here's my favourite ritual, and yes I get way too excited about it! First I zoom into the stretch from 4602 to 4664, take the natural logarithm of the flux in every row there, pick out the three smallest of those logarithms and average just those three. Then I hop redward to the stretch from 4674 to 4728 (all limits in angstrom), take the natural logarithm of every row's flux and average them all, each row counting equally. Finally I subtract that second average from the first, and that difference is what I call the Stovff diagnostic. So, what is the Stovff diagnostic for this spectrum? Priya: -0.11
